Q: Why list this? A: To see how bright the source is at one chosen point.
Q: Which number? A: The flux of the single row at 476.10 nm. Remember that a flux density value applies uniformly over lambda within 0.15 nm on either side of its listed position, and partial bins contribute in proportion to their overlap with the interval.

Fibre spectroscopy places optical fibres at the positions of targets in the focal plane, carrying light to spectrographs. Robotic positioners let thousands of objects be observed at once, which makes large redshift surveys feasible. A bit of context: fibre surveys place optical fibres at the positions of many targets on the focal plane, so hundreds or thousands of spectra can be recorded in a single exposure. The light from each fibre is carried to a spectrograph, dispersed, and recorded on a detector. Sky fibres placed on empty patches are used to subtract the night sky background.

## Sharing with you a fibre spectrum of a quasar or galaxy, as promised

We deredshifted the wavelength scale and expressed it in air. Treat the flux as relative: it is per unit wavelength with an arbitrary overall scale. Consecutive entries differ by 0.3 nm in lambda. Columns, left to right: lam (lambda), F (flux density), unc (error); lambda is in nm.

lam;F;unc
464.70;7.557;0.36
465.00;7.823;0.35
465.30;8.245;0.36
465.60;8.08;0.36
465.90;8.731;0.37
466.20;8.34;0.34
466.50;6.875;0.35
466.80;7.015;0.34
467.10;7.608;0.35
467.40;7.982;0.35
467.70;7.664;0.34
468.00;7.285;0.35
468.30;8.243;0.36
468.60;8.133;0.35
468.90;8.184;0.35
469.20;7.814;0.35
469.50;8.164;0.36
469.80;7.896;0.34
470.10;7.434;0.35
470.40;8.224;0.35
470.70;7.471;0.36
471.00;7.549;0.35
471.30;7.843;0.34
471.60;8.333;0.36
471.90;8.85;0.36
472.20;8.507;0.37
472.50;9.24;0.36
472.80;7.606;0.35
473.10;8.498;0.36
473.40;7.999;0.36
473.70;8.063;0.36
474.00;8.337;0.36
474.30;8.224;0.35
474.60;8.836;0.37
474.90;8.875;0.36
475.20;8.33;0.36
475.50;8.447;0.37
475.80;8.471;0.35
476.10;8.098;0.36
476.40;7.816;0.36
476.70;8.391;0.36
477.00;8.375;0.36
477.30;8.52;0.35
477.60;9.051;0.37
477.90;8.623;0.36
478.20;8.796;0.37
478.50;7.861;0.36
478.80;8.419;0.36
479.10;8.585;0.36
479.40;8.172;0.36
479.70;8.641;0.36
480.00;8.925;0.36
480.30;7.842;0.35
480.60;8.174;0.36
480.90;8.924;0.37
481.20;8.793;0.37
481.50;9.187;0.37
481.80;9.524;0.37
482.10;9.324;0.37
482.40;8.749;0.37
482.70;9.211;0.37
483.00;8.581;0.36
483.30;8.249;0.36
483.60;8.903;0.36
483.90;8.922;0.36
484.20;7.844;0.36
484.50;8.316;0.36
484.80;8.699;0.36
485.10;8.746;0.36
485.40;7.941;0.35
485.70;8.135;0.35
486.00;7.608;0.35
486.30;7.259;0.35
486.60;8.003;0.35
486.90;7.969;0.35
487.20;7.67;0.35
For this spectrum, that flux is 8.098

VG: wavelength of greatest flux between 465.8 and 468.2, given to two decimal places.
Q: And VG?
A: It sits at 465.90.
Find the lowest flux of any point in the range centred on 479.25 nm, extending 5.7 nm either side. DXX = 7.816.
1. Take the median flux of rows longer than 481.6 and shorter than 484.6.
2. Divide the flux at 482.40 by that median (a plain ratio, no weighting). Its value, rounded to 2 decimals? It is 0.99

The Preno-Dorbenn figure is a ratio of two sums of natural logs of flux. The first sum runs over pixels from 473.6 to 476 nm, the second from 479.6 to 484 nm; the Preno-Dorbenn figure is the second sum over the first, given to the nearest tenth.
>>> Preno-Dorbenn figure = 1.9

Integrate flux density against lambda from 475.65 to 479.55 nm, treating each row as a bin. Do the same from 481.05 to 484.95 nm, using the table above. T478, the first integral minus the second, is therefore -1.5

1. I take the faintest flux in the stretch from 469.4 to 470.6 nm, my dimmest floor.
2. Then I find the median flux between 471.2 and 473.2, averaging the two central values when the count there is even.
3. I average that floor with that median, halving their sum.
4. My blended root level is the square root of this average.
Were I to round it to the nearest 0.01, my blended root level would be 2.82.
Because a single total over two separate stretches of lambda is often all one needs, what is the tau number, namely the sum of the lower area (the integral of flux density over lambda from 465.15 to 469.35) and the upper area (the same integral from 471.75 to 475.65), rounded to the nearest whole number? 66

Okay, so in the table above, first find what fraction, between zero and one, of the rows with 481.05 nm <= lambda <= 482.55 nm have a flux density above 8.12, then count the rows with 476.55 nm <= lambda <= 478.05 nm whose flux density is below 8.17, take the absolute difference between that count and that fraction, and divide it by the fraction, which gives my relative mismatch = 1.0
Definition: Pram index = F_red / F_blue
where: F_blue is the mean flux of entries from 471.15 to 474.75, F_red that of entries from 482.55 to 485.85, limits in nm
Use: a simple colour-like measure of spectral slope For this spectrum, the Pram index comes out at 1.02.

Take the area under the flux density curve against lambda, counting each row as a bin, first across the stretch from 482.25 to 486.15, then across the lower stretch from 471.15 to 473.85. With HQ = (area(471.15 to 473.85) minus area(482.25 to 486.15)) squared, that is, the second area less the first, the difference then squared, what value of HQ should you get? 110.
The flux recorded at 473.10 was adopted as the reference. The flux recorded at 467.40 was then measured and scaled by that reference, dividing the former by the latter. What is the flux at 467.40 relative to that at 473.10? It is 0.94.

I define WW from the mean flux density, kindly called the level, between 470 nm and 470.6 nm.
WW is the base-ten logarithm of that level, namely 0.894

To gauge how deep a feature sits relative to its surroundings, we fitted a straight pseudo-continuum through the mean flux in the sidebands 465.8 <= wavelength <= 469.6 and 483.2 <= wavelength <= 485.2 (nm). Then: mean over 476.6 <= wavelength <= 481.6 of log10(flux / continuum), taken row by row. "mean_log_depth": 0.011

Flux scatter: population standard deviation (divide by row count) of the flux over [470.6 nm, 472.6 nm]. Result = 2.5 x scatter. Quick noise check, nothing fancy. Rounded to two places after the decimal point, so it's 1.55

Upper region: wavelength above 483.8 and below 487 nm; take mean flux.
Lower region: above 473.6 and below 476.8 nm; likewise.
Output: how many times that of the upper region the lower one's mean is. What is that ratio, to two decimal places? 1.03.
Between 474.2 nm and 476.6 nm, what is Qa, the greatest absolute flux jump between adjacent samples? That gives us 0.61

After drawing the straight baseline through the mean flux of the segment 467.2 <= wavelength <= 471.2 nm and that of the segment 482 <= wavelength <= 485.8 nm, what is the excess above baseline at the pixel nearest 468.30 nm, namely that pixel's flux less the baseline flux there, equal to 0.44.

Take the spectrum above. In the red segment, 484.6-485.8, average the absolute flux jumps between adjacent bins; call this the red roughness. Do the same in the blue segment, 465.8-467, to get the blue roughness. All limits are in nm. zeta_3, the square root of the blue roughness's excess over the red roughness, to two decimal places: 0.56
